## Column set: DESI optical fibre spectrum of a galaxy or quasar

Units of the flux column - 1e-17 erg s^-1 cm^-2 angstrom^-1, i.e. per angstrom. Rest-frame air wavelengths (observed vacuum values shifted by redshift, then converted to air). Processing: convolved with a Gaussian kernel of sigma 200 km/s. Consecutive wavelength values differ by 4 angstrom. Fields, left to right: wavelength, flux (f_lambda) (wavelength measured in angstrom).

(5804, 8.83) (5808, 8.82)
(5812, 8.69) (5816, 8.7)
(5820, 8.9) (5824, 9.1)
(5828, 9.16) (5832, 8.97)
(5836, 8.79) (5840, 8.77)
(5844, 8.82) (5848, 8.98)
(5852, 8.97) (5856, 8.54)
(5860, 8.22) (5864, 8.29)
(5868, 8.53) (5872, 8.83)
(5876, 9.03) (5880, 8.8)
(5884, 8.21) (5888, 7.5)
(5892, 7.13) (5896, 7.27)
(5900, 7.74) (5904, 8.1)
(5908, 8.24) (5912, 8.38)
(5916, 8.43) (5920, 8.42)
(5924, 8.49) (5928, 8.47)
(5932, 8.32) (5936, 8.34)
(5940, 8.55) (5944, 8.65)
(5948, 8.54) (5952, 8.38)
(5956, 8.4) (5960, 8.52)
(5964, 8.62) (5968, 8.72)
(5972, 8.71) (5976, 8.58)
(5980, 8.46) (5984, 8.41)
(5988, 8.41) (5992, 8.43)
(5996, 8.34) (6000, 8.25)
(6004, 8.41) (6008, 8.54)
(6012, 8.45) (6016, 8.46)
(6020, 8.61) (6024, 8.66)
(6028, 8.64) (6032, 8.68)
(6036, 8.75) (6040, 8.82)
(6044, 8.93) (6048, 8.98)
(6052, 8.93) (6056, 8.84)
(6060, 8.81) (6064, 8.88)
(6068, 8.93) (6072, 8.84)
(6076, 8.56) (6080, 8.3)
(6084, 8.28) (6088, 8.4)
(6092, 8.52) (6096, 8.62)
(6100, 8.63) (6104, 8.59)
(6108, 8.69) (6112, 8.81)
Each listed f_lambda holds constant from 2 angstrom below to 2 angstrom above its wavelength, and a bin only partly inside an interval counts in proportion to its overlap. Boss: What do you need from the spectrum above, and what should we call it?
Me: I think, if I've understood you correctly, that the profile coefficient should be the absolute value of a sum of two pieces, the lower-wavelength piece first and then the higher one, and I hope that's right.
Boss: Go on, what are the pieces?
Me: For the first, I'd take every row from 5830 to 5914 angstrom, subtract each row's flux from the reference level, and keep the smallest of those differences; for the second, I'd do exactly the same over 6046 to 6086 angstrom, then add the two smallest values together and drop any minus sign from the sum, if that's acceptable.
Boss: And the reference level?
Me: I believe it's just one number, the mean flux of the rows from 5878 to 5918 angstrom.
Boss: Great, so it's 2.05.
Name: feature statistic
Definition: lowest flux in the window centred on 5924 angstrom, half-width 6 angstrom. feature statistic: 8.42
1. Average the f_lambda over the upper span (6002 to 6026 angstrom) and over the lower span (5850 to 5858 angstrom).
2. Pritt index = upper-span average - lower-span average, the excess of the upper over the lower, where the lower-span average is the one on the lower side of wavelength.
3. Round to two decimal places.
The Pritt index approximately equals -0.23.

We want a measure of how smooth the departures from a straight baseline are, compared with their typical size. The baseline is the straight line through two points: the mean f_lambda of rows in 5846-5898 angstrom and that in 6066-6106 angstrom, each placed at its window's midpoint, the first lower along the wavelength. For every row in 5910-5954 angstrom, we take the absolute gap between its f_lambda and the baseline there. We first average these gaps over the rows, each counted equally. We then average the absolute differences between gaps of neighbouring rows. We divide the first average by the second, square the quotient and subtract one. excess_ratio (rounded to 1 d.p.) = 1.6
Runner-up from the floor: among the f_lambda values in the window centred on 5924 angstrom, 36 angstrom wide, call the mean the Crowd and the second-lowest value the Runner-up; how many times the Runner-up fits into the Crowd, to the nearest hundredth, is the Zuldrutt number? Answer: 1.01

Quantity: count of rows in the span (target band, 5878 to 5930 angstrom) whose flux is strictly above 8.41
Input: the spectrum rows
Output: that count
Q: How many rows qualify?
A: 5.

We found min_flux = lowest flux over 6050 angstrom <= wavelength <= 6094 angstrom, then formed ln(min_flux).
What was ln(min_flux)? 2.11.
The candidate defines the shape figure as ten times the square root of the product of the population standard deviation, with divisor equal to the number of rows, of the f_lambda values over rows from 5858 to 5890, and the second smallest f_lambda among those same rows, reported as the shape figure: 19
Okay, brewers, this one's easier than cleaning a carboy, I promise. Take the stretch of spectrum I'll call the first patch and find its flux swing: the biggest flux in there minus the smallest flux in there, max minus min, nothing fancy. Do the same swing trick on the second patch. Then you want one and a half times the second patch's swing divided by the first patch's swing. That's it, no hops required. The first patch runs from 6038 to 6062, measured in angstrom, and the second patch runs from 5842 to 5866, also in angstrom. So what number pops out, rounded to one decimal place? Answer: 6.7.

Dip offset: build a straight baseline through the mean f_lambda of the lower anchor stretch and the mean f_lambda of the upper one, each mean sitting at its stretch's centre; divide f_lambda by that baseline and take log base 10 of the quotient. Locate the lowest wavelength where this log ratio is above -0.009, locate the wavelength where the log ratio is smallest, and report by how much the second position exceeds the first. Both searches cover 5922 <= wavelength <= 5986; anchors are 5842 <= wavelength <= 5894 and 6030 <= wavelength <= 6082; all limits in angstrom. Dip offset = 60 angstrom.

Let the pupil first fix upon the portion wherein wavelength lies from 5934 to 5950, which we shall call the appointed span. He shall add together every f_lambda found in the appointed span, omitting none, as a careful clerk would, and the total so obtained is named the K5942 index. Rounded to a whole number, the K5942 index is 34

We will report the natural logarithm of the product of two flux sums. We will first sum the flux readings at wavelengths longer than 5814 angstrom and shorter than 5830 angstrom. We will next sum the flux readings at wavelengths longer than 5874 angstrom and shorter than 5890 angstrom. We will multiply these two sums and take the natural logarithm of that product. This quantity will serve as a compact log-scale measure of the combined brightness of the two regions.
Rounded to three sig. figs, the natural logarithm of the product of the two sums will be 7.09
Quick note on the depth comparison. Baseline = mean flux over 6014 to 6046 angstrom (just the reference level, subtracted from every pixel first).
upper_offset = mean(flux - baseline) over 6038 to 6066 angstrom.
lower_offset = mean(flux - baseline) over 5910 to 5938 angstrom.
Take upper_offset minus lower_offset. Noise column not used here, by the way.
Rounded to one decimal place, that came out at 0.5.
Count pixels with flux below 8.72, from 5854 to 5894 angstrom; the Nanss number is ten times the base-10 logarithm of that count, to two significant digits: 8.5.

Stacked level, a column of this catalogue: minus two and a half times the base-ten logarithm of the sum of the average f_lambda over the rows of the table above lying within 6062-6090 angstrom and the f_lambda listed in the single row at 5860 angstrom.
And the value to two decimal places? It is -3.06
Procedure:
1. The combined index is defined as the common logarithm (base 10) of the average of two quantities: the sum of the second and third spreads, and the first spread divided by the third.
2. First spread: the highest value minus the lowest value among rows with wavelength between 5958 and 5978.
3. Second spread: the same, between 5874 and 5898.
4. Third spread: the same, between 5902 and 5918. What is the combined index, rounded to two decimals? 0.15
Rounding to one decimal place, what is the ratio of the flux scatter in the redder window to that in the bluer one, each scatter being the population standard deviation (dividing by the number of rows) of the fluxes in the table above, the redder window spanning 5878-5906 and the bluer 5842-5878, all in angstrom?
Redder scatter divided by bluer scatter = 1.9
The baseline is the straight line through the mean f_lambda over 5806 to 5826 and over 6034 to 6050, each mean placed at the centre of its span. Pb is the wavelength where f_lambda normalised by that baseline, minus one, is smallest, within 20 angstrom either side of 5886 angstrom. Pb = 5892 angstrom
